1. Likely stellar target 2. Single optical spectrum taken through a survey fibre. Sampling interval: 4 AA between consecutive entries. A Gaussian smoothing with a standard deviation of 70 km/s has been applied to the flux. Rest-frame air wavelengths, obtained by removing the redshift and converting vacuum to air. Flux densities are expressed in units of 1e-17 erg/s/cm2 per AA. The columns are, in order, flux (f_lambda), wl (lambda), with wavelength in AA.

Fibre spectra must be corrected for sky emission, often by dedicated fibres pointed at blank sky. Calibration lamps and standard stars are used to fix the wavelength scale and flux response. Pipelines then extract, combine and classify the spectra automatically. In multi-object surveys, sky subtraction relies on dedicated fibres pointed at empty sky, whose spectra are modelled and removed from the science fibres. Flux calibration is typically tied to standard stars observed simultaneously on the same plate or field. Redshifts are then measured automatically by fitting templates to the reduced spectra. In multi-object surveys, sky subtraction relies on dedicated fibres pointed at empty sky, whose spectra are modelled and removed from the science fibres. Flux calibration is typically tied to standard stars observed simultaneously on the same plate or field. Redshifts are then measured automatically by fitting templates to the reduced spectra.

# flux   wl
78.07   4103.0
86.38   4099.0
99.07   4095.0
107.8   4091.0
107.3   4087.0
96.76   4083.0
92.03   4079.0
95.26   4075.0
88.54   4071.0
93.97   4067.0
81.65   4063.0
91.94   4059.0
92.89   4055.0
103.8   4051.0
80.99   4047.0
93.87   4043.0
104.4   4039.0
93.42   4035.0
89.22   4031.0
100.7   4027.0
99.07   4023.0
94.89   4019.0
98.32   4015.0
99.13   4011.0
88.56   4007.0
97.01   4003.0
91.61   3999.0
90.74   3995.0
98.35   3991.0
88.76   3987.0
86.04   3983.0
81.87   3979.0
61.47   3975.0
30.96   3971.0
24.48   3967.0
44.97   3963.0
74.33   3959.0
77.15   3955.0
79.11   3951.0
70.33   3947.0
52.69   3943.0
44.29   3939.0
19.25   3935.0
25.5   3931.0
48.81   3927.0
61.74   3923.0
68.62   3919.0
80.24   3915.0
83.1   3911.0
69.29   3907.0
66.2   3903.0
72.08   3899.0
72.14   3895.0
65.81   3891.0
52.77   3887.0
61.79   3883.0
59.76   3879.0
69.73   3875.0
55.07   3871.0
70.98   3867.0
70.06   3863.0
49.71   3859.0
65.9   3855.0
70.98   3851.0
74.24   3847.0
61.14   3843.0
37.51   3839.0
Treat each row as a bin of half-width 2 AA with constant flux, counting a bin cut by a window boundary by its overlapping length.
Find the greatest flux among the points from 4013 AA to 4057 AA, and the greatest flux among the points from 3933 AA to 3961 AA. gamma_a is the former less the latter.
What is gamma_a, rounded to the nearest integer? 25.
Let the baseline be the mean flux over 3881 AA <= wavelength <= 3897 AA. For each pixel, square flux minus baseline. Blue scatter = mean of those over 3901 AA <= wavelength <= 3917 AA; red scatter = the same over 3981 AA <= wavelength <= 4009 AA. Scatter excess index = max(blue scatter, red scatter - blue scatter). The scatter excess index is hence 643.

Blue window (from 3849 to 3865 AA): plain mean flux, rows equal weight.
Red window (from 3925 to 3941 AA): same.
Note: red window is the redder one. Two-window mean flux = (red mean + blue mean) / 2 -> 49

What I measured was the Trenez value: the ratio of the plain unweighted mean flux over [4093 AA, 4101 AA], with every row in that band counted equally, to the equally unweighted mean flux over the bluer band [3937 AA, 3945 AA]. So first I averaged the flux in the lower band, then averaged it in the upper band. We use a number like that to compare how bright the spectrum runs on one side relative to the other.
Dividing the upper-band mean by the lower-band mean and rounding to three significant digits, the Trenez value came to 1.91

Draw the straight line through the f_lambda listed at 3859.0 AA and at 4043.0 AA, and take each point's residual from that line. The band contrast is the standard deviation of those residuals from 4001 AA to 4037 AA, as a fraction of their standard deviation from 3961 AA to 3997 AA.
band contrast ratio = 0.2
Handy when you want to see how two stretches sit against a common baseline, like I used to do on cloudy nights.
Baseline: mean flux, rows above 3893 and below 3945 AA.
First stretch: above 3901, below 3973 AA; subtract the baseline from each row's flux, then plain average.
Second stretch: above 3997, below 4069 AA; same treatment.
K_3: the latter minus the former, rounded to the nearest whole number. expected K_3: 37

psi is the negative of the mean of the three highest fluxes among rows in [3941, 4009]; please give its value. -96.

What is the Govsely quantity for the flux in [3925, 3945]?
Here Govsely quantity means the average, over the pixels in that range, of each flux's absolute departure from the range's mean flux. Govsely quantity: 13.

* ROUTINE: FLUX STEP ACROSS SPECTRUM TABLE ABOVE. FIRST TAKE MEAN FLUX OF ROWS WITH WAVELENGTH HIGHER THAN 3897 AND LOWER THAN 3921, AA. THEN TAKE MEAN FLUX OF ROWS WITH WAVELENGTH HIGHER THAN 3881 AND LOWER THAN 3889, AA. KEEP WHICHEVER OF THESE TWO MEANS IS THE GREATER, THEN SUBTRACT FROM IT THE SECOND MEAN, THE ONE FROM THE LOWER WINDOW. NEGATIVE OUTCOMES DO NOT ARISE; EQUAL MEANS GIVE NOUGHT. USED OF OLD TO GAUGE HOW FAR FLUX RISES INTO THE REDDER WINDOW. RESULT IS 16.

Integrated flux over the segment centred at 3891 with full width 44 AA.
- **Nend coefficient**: 2911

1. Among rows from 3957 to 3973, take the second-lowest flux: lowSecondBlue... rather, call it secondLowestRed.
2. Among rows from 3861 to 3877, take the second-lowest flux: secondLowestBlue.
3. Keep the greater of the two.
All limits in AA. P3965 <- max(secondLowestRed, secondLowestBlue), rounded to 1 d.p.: 69.7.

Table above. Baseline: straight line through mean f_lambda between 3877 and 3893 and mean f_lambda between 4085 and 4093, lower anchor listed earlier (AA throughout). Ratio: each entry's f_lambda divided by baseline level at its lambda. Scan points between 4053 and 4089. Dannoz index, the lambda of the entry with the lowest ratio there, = 4063.0 AA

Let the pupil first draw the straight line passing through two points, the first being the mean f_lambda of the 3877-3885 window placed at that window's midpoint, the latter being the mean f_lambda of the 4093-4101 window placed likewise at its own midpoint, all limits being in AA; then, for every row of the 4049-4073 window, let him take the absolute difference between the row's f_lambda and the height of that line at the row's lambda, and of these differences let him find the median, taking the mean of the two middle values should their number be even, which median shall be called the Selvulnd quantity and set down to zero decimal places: 6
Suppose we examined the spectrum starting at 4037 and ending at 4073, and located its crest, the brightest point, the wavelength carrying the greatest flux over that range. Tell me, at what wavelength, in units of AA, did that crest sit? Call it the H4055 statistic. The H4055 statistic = 4039.0 AA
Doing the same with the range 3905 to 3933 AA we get 3911.0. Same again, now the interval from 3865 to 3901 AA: 3895.0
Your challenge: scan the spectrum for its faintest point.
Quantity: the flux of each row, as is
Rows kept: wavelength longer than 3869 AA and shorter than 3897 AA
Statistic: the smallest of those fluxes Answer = 52.77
